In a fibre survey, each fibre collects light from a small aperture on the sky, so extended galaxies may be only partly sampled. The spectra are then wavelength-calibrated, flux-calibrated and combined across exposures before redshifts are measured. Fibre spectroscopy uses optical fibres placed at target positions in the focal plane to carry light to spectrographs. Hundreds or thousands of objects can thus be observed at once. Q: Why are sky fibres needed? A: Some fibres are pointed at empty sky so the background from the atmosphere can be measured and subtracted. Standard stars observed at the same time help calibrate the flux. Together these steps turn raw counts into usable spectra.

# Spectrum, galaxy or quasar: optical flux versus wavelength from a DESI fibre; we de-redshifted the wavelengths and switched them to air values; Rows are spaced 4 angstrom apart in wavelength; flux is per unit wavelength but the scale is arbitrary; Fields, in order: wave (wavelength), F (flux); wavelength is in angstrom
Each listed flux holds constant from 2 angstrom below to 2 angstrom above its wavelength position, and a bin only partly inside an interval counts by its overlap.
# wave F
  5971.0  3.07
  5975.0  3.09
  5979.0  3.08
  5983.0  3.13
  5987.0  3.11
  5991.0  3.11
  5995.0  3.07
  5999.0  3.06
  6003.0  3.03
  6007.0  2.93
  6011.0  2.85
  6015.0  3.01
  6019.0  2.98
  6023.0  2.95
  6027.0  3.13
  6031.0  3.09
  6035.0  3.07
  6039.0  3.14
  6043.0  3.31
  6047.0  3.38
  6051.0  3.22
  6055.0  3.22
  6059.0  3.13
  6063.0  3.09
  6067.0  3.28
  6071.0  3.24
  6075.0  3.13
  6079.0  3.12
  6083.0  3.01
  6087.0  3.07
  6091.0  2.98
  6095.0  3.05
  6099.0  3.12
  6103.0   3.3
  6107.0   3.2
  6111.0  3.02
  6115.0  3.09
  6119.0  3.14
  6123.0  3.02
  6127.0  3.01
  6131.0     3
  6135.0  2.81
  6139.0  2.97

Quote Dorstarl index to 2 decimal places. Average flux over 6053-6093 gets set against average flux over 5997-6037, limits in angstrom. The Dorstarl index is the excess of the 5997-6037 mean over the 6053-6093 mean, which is -0.12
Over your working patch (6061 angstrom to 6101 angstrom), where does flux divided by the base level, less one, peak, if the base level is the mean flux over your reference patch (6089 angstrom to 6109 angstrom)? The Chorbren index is 6067.0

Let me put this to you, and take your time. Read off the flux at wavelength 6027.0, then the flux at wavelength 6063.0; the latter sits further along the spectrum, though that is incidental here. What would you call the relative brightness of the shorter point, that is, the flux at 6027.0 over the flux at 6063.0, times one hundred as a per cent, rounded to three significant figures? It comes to 101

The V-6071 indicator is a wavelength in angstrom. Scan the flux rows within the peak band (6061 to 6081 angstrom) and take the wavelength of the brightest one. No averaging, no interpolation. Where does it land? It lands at 6067.0 angstrom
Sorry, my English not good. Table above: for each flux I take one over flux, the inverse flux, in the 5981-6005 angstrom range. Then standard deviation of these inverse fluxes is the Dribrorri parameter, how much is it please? 0.004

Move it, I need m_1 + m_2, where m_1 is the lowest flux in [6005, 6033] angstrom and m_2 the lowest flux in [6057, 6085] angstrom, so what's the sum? 5.86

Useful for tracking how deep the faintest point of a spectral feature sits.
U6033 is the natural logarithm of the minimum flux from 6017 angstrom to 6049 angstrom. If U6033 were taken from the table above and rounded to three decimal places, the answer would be 1.082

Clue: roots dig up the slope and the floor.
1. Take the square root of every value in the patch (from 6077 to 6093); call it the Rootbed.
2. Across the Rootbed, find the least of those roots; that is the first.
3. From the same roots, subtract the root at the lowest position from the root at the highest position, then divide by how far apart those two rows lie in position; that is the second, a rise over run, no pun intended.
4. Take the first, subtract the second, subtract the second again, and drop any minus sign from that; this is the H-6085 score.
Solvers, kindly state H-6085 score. 1.73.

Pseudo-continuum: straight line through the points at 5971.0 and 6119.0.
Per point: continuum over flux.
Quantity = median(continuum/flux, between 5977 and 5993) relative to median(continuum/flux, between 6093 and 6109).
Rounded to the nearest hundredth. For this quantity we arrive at 1.00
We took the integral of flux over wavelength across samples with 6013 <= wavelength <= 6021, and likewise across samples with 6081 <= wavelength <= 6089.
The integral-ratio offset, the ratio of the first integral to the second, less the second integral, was -23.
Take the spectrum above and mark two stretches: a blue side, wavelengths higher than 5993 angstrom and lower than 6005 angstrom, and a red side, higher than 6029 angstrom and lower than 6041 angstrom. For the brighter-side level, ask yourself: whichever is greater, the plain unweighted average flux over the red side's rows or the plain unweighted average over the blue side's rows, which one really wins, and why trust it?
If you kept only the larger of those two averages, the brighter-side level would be 3.10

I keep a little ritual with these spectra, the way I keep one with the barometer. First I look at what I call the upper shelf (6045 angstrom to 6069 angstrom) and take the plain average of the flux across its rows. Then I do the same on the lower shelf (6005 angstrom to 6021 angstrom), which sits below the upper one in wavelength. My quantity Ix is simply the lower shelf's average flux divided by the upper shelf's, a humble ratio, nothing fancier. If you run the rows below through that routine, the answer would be 0.91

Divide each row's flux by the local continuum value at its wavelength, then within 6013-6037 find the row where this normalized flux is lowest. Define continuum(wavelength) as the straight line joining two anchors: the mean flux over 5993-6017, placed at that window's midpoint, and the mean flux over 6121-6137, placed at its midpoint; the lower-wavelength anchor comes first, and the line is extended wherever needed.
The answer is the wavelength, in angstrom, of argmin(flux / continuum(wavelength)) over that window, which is 6023.0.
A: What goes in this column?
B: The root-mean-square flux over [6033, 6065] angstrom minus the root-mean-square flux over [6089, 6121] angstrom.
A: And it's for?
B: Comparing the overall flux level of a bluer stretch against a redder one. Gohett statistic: 0.08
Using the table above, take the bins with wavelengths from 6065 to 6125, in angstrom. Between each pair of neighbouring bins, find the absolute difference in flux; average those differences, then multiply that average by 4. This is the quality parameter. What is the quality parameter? 0.360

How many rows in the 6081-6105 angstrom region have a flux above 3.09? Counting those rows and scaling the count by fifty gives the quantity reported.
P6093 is 100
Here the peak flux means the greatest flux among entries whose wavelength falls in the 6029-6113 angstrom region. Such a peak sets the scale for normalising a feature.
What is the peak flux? 3.38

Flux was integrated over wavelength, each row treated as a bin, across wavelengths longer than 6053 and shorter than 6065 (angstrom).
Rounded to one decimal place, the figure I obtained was 37.8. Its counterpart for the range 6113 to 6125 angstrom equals 37.0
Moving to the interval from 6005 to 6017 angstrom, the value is 35.2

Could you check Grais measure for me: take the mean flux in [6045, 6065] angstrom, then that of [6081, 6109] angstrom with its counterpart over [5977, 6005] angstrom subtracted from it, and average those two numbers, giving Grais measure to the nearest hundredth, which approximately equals 1.61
